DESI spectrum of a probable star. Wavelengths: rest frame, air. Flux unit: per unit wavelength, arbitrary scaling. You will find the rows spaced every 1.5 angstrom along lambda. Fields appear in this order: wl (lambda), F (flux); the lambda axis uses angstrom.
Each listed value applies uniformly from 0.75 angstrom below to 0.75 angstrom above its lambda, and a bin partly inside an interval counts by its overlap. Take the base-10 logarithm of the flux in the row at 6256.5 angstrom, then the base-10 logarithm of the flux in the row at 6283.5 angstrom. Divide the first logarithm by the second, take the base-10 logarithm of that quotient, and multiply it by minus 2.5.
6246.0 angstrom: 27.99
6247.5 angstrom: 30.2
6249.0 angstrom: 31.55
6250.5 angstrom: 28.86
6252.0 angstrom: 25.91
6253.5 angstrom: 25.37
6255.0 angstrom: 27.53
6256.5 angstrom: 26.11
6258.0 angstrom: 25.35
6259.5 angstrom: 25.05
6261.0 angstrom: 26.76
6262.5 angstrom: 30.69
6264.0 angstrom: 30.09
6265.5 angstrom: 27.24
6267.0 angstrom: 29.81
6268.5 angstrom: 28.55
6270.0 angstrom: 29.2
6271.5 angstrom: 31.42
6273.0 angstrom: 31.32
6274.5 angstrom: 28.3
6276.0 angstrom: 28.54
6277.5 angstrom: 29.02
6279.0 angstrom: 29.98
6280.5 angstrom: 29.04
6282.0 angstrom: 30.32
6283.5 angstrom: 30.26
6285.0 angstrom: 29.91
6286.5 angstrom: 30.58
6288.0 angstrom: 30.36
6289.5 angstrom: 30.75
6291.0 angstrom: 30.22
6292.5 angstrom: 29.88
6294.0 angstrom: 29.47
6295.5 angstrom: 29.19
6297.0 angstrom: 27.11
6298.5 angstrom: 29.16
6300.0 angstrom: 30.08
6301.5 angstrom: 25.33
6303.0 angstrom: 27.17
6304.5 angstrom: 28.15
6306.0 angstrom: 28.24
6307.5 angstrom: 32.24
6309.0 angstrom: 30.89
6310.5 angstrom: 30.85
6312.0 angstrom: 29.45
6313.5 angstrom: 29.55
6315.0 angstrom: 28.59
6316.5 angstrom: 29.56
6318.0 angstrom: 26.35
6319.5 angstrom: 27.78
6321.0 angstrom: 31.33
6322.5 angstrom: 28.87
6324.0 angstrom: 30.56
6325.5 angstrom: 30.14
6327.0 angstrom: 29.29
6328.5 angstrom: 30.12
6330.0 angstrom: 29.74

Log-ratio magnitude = 0.048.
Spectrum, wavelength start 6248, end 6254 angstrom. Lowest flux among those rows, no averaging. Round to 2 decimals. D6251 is 25.37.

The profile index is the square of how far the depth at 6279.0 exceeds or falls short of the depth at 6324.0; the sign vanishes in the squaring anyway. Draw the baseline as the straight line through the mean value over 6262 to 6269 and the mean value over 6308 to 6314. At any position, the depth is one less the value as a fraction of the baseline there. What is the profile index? 0.000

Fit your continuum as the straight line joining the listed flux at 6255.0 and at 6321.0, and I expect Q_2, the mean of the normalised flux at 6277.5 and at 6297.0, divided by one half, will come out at 1.91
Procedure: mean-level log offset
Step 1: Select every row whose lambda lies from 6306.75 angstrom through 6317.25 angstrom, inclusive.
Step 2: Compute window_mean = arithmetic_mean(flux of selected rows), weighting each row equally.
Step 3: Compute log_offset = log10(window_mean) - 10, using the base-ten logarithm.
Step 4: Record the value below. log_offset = -8.521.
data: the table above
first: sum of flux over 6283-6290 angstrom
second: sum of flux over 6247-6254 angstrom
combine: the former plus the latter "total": 294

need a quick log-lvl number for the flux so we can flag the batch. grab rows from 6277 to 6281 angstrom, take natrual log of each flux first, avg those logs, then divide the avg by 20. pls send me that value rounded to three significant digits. 0.169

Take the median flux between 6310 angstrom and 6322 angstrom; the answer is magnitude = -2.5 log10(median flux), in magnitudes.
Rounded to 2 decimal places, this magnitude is -3.67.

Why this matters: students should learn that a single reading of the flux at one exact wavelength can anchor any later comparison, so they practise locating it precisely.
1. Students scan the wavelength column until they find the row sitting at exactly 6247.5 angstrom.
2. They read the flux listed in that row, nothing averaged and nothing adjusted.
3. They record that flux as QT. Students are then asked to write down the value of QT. 30.2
